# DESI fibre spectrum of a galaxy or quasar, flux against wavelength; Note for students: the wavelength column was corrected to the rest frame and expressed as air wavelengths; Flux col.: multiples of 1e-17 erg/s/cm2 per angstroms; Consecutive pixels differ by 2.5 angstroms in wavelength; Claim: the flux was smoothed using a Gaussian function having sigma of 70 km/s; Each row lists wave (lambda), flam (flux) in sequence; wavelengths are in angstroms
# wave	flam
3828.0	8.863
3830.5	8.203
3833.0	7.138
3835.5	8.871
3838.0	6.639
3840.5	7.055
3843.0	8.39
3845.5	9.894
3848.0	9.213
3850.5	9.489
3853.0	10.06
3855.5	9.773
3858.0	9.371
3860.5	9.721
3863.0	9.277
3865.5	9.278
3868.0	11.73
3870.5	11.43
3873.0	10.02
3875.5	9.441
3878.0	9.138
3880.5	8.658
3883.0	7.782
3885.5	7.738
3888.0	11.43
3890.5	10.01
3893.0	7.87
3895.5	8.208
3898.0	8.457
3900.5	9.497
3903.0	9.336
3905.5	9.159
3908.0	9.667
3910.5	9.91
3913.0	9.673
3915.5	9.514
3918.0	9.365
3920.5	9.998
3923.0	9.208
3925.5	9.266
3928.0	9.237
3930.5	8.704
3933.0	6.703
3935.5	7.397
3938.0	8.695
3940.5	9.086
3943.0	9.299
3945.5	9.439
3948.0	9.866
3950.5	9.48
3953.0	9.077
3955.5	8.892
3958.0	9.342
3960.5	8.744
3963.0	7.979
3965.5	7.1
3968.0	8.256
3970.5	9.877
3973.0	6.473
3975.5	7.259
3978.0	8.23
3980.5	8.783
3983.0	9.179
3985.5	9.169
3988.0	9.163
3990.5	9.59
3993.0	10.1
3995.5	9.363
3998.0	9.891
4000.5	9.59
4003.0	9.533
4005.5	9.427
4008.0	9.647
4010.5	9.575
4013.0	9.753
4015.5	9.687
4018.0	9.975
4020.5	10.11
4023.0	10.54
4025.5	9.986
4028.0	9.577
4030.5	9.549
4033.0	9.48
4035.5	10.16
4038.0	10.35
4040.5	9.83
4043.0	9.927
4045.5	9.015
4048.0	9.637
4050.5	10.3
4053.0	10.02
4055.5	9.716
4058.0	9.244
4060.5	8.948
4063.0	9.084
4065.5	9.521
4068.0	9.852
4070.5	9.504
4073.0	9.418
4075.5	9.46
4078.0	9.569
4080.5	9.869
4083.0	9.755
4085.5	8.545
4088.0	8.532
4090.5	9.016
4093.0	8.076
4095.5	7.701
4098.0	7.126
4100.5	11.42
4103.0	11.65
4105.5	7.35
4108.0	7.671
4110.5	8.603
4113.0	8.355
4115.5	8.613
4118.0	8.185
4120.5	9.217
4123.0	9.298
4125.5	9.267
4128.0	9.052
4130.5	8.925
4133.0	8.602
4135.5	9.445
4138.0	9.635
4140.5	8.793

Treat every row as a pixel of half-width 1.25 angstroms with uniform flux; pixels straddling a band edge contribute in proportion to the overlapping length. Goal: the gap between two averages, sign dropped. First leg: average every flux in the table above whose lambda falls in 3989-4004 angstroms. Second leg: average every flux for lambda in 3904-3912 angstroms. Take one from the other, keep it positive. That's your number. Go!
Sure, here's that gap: 0.10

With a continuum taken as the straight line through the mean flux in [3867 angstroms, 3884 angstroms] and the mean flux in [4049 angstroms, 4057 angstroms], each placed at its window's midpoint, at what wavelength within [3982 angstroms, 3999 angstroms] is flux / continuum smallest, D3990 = 3988.0 angstroms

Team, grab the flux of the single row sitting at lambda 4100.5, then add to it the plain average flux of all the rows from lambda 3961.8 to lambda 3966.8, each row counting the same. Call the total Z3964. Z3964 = 19.0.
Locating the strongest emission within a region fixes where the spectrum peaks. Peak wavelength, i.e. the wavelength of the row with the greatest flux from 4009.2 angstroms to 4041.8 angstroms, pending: 4023.0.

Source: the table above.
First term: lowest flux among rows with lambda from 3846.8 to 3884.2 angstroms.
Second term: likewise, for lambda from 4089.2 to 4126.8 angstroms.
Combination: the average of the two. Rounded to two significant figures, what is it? 7.5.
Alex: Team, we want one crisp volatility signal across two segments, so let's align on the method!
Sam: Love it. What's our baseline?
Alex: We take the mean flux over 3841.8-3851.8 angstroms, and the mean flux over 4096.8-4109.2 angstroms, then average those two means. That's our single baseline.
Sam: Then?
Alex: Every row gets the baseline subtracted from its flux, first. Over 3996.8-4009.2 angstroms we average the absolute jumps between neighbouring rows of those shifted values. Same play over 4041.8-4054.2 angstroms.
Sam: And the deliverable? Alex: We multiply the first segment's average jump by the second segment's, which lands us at 0.11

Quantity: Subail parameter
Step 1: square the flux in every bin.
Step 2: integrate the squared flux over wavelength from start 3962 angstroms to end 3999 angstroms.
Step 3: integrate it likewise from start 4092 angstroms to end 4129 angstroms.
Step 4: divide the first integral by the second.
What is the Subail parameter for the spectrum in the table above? 0.98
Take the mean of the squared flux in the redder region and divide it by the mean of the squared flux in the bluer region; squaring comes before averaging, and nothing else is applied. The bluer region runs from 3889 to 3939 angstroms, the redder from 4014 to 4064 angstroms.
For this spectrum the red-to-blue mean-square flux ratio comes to 1.17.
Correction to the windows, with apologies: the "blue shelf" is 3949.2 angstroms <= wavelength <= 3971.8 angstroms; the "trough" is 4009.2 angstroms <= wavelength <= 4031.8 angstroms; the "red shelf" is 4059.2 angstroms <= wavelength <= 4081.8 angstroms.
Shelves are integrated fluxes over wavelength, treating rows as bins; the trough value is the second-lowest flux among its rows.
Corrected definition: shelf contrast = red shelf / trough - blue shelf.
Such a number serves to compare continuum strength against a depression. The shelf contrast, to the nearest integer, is -175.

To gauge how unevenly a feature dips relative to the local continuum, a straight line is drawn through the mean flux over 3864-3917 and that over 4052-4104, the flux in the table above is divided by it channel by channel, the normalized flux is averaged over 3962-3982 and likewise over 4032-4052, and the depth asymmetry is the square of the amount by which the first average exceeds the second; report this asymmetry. 0.040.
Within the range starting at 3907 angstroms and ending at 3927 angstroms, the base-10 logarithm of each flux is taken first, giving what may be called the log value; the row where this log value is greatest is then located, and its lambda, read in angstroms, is 3920.5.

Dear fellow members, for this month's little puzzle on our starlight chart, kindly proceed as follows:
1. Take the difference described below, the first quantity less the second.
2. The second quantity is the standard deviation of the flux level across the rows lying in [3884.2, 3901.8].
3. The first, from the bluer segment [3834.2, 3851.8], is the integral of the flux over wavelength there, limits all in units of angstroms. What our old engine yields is 148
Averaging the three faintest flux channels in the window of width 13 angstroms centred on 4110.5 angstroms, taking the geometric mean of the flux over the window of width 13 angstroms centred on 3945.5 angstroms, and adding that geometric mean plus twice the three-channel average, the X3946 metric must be 25.0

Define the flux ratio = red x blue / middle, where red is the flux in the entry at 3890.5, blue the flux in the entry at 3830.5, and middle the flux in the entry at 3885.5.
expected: 10.6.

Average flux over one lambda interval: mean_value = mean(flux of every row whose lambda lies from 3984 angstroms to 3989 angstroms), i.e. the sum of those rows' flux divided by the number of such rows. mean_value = 9.17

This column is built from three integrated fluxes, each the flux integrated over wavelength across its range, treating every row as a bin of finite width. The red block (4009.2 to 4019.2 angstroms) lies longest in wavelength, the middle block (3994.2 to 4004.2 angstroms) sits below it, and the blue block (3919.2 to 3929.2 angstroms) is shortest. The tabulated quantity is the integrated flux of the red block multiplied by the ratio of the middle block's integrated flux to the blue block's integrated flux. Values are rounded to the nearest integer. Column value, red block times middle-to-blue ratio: 99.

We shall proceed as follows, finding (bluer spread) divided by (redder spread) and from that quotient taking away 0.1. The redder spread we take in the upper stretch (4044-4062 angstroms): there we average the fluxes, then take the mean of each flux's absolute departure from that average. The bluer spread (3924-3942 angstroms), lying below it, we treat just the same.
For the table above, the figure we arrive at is 1.8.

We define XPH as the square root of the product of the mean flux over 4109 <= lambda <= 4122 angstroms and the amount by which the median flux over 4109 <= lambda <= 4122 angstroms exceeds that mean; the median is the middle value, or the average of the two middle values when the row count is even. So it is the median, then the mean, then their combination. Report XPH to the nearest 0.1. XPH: 0.3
